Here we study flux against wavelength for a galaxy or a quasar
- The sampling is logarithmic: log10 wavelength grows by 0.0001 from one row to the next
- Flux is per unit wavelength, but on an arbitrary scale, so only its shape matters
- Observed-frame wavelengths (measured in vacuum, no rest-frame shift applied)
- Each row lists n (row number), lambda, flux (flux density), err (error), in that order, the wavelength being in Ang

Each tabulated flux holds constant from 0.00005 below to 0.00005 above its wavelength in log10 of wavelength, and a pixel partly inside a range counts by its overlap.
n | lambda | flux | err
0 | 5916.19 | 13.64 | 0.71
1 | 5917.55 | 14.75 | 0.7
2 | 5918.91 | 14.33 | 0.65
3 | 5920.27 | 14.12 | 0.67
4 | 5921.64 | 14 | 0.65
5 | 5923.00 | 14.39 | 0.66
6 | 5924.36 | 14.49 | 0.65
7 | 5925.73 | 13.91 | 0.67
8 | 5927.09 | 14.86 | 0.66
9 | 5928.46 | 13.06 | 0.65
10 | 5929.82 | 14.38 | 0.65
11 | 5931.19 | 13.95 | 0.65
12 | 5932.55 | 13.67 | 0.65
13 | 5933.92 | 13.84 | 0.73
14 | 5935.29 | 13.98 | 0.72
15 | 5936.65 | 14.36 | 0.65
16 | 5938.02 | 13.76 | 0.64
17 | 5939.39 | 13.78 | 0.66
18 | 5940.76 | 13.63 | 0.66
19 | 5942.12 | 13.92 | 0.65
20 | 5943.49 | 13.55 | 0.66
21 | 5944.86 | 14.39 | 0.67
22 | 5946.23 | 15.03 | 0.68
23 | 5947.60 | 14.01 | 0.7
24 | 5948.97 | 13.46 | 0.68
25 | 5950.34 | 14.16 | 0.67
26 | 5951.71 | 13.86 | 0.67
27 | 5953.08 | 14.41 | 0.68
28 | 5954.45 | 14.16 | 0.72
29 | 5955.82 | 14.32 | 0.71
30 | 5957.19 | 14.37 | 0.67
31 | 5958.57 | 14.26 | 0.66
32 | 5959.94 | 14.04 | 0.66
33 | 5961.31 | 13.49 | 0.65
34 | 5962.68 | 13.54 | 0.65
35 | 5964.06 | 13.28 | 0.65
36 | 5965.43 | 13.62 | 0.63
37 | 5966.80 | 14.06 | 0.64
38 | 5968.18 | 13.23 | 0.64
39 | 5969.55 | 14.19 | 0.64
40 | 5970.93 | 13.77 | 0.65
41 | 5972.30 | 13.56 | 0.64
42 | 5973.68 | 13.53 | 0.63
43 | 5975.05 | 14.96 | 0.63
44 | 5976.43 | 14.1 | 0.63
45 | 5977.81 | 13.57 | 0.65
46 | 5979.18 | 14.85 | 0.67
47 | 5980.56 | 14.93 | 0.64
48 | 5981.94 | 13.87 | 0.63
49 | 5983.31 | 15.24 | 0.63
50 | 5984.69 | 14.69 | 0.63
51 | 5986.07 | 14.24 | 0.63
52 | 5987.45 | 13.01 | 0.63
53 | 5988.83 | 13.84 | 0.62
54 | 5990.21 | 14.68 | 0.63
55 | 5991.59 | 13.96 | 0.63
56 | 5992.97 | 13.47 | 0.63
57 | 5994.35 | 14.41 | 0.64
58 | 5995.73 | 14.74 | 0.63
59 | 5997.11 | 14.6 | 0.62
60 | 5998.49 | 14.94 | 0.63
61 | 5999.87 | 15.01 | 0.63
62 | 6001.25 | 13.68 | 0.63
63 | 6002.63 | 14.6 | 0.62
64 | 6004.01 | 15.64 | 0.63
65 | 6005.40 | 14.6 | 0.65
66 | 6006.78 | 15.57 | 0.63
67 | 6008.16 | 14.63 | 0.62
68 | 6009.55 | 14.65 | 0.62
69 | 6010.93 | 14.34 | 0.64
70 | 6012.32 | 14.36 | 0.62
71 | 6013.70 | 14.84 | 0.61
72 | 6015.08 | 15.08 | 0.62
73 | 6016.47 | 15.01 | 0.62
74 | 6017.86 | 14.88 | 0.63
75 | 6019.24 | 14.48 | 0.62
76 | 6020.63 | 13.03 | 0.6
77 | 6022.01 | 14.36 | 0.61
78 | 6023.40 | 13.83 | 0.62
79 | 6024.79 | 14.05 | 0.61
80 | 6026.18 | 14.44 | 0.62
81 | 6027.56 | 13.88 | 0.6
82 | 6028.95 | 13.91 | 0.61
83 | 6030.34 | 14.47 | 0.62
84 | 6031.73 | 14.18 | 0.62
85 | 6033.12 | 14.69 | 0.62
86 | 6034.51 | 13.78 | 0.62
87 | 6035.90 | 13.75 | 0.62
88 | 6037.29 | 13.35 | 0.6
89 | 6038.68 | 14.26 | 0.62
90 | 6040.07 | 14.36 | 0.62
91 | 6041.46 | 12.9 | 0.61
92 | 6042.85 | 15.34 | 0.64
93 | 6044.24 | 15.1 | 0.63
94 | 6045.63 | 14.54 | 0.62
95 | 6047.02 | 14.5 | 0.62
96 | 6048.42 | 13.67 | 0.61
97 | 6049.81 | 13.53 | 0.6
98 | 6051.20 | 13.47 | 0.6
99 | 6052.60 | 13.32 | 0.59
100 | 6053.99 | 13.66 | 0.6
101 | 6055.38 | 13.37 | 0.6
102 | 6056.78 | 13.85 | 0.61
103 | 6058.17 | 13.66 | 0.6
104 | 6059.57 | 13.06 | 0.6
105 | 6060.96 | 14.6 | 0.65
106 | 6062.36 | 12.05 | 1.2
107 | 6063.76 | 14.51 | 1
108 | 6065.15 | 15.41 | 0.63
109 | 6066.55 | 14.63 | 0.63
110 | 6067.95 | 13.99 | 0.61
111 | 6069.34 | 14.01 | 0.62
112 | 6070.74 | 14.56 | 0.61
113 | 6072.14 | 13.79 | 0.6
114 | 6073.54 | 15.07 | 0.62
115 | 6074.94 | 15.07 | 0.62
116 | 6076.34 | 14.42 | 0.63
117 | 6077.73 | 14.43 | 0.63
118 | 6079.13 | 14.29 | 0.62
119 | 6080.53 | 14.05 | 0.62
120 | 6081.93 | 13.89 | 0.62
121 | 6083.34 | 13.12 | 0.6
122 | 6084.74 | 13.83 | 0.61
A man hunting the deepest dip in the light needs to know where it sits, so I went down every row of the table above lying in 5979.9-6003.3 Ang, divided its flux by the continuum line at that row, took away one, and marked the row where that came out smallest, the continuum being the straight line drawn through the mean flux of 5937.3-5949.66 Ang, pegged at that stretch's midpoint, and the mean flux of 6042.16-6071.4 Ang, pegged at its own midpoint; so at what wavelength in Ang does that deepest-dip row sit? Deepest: 5987.45 Ang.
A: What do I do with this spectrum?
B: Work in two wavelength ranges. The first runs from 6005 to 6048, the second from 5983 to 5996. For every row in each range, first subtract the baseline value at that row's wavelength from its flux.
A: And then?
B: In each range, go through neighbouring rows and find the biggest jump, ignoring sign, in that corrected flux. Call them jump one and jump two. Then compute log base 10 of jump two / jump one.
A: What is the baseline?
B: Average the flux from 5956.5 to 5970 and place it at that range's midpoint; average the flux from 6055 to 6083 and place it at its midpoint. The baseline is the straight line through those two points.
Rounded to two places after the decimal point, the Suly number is -0.30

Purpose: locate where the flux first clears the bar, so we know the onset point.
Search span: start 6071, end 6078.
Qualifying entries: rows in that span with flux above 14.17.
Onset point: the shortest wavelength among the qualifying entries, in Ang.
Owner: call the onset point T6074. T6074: 6073.54 Ang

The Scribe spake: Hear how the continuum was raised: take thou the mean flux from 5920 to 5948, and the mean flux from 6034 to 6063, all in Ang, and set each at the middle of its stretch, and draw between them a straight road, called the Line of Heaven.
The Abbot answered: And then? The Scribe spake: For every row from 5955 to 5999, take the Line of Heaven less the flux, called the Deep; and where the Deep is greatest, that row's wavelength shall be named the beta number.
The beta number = 5987.45 Ang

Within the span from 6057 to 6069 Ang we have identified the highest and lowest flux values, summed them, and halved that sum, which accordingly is 13.7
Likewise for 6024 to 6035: 14.2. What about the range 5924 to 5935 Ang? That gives 14.0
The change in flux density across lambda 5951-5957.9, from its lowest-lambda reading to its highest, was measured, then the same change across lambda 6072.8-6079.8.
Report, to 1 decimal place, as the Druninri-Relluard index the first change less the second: 1.3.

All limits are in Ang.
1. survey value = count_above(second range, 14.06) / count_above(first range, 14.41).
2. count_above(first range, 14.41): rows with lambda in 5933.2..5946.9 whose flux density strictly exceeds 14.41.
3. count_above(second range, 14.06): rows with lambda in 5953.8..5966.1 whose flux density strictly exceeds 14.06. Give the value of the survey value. 4.0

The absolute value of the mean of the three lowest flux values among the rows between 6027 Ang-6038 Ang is 13.6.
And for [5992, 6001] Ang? 14.2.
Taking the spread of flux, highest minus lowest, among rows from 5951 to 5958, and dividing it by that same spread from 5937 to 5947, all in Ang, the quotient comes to 0.4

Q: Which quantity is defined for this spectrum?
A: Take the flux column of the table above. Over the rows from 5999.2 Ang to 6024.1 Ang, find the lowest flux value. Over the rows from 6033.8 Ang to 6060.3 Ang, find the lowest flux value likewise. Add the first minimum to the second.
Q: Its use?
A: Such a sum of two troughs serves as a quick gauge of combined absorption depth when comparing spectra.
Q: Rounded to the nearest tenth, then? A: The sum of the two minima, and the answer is 25.9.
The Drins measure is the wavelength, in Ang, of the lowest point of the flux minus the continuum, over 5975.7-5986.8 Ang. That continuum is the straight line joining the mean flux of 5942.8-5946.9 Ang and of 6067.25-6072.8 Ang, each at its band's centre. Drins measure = 5977.81 Ang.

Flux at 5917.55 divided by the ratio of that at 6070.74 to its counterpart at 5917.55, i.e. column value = 14.9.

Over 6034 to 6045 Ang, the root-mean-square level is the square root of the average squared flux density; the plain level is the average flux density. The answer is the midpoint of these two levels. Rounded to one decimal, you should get 14.1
